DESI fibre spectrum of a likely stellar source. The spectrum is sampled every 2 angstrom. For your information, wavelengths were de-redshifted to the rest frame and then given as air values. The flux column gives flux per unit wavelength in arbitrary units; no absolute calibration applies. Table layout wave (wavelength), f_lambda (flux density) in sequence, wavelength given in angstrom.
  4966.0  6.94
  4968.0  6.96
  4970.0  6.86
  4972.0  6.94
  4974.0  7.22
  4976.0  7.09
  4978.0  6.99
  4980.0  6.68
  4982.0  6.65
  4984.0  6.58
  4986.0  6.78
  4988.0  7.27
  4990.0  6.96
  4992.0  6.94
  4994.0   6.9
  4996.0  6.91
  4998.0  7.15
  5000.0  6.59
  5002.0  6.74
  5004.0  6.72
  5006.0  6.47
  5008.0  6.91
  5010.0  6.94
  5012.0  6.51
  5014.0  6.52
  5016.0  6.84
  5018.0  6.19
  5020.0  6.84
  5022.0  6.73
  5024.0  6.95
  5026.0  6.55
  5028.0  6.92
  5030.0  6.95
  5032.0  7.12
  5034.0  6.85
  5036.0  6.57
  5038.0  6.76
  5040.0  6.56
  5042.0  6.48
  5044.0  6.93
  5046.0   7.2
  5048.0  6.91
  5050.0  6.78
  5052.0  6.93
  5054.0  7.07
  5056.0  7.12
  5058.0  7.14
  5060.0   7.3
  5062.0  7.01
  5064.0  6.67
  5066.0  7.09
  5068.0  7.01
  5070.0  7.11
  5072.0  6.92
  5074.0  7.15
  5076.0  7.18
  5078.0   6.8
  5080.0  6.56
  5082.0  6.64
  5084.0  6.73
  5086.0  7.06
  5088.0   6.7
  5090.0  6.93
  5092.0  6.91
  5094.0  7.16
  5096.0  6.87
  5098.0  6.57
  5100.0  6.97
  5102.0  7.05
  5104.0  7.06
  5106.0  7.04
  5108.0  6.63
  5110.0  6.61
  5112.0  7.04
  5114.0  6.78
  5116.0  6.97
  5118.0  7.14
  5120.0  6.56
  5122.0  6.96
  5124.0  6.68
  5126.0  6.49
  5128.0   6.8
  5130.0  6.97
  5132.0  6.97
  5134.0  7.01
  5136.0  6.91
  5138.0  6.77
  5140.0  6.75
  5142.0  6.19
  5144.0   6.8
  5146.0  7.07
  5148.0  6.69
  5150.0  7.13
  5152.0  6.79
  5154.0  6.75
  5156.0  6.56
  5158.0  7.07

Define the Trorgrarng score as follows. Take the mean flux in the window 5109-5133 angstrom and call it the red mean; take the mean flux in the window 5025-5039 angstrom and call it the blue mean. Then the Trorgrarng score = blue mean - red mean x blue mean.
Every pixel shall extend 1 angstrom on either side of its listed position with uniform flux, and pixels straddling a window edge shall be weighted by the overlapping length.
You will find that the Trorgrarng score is -39.7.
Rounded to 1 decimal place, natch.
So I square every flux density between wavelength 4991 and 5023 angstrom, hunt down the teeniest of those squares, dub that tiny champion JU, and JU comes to 38.3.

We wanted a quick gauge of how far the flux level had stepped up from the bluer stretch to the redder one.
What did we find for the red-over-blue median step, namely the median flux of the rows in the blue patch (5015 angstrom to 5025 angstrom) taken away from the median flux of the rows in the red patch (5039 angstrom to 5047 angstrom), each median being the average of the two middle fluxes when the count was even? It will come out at -0.1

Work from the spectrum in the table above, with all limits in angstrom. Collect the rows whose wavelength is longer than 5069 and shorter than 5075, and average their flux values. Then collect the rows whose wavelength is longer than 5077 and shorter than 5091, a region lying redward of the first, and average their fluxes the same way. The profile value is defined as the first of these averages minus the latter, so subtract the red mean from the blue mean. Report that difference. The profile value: 0.29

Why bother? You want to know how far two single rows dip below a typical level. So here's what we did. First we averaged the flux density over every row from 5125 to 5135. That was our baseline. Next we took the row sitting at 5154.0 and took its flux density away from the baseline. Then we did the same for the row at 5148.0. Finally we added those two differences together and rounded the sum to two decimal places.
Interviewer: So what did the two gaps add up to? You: 0.26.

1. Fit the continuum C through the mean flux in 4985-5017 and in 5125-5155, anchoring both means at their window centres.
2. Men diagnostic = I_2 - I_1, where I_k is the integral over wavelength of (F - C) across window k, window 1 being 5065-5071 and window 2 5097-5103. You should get -1.2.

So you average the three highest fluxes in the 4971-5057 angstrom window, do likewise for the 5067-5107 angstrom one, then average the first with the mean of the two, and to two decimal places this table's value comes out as 7.21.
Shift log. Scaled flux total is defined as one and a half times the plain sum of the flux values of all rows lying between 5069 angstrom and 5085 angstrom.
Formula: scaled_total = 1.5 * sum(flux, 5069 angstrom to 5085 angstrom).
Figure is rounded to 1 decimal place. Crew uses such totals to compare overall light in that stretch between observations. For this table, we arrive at 82.6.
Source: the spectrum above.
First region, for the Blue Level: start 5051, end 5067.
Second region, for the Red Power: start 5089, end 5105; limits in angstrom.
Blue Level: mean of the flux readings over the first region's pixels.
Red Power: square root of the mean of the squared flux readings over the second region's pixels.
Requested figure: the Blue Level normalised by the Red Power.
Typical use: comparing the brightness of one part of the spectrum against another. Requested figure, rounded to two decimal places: 1.01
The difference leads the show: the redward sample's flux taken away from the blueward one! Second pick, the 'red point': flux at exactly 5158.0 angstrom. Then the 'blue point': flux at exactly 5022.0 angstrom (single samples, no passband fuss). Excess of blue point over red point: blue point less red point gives -0.3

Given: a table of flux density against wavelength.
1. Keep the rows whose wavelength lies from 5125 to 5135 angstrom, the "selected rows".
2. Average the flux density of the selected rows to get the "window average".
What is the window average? 6.85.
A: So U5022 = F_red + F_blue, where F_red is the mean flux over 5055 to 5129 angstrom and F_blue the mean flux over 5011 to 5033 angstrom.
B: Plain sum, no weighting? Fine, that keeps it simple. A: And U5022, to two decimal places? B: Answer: 13.64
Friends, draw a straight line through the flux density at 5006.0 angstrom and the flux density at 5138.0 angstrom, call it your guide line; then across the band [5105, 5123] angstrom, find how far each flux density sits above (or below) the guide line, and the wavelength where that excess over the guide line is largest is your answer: 5118.0 angstrom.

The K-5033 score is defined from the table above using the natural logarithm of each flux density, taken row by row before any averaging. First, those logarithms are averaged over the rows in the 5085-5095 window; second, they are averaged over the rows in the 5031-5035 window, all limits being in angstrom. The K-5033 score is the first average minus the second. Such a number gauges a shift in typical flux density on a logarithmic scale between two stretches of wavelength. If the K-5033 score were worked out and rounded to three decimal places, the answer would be -0.005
